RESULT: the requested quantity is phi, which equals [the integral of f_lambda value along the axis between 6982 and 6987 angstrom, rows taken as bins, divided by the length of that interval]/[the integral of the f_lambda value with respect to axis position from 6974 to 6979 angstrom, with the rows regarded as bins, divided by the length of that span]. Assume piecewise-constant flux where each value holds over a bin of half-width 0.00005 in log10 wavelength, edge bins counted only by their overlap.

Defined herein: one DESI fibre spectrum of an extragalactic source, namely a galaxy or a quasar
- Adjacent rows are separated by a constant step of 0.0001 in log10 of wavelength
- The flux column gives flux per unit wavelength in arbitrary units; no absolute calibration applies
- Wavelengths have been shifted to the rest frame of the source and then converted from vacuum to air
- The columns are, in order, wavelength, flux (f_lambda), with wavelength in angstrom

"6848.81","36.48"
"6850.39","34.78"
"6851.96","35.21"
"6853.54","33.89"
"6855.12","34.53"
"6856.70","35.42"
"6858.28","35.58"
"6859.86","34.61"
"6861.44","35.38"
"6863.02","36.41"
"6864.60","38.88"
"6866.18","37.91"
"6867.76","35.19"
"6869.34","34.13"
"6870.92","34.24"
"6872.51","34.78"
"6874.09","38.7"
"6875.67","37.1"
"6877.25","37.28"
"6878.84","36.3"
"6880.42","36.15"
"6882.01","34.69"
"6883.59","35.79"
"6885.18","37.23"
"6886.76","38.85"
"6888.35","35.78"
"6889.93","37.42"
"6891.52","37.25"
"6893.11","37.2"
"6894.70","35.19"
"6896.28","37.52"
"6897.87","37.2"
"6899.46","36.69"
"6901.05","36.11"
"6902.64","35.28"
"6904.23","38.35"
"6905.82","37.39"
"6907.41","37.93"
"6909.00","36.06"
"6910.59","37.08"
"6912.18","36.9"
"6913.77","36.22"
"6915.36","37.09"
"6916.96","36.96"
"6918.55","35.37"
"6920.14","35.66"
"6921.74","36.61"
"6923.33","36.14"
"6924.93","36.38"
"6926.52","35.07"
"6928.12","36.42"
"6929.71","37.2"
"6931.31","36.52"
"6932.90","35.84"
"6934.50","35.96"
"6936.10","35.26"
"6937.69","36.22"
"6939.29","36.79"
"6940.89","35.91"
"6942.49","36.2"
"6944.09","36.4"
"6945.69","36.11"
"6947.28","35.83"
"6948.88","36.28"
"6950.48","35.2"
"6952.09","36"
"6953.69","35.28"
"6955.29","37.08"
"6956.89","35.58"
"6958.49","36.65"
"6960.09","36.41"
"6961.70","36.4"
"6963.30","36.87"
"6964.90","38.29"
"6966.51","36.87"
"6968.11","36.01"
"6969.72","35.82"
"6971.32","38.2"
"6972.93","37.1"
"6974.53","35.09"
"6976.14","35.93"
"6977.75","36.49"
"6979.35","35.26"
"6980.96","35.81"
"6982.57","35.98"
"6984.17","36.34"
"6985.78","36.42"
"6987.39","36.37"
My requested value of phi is 1.01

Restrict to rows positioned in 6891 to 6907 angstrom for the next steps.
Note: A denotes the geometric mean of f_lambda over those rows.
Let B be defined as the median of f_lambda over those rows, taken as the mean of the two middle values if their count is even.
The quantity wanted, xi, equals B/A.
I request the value 1.01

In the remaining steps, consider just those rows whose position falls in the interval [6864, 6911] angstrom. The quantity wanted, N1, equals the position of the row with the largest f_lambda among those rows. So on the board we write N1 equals 6864.60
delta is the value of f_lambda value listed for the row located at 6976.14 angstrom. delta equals 35.93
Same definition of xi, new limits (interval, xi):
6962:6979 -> 1.00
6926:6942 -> 1.00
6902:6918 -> 1.00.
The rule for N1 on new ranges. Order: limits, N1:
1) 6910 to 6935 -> 6929.71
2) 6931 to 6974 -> 6964.90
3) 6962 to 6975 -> 6964.90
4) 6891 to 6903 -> 6896.28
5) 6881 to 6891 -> 6886.76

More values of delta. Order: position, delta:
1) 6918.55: 35.37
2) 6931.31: 36.52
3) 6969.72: 35.82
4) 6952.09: 36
